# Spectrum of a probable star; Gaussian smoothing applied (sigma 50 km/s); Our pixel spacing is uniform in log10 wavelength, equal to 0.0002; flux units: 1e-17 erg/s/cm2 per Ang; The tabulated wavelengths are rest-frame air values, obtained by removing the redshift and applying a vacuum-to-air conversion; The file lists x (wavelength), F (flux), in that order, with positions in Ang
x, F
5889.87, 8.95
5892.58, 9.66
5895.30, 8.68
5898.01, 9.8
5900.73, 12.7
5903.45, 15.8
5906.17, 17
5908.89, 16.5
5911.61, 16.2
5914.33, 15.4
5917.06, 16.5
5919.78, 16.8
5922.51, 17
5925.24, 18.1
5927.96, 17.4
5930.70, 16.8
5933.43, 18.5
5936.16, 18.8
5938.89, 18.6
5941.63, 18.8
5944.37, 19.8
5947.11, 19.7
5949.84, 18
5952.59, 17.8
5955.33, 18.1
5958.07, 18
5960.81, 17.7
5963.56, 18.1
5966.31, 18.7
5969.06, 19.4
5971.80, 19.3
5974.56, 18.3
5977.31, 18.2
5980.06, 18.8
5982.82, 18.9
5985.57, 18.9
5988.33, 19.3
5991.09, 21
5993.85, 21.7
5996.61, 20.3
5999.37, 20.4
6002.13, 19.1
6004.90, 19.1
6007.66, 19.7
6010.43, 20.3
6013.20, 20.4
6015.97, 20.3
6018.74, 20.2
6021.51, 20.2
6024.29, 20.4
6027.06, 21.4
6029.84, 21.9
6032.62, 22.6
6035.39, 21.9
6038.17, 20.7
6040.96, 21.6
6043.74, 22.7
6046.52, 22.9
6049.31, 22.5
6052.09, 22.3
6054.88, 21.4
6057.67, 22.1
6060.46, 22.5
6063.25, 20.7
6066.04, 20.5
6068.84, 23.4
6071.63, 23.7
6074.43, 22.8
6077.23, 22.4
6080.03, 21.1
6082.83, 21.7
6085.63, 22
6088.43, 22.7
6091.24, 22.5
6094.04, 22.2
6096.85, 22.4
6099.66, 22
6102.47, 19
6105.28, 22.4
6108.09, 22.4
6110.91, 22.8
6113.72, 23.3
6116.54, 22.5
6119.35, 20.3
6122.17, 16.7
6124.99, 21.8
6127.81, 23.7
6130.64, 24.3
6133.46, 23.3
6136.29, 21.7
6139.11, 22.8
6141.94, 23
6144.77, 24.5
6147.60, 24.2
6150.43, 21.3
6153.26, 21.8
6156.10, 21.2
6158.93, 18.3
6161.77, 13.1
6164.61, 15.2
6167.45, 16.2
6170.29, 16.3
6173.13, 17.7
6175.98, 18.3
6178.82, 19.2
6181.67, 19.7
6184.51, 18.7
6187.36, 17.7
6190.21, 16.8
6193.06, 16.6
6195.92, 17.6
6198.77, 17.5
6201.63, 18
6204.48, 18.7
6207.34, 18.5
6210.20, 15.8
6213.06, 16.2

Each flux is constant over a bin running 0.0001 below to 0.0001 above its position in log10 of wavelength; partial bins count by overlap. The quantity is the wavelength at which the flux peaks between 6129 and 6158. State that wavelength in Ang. 6144.77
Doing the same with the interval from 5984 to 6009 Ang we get 5993.85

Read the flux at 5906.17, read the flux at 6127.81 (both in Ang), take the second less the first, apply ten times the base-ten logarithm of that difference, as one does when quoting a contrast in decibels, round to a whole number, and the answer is 8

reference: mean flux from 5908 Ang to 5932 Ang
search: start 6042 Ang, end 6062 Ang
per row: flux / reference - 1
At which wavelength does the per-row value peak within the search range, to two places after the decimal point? 6046.52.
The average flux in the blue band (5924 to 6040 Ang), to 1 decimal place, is 19.4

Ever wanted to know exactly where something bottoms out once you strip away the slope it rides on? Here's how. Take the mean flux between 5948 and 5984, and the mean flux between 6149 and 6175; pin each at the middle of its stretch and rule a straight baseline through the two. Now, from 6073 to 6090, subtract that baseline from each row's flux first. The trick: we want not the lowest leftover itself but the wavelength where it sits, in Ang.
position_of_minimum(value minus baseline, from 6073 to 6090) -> 6080.03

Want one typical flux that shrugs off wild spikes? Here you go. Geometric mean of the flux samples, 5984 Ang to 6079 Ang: 21.2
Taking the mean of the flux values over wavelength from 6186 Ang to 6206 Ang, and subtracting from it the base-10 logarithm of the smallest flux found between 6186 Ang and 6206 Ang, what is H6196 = 16.3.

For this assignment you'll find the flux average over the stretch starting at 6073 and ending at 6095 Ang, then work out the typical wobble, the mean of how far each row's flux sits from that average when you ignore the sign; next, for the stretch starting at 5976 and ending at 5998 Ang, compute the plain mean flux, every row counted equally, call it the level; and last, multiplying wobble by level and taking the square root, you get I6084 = 2.9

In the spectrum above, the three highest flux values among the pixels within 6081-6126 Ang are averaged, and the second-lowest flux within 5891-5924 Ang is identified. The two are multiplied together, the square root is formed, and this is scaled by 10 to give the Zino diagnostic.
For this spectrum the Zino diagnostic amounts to 149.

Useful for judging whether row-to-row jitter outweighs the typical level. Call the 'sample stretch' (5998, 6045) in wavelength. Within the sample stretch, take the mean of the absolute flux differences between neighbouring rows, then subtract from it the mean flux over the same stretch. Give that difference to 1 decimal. -20.2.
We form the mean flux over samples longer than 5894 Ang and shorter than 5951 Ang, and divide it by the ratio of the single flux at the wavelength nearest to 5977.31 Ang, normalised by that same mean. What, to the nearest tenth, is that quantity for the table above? 15.0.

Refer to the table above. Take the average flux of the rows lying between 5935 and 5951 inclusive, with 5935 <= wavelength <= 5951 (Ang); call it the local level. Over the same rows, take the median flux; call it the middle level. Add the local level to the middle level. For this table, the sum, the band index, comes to 37.8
